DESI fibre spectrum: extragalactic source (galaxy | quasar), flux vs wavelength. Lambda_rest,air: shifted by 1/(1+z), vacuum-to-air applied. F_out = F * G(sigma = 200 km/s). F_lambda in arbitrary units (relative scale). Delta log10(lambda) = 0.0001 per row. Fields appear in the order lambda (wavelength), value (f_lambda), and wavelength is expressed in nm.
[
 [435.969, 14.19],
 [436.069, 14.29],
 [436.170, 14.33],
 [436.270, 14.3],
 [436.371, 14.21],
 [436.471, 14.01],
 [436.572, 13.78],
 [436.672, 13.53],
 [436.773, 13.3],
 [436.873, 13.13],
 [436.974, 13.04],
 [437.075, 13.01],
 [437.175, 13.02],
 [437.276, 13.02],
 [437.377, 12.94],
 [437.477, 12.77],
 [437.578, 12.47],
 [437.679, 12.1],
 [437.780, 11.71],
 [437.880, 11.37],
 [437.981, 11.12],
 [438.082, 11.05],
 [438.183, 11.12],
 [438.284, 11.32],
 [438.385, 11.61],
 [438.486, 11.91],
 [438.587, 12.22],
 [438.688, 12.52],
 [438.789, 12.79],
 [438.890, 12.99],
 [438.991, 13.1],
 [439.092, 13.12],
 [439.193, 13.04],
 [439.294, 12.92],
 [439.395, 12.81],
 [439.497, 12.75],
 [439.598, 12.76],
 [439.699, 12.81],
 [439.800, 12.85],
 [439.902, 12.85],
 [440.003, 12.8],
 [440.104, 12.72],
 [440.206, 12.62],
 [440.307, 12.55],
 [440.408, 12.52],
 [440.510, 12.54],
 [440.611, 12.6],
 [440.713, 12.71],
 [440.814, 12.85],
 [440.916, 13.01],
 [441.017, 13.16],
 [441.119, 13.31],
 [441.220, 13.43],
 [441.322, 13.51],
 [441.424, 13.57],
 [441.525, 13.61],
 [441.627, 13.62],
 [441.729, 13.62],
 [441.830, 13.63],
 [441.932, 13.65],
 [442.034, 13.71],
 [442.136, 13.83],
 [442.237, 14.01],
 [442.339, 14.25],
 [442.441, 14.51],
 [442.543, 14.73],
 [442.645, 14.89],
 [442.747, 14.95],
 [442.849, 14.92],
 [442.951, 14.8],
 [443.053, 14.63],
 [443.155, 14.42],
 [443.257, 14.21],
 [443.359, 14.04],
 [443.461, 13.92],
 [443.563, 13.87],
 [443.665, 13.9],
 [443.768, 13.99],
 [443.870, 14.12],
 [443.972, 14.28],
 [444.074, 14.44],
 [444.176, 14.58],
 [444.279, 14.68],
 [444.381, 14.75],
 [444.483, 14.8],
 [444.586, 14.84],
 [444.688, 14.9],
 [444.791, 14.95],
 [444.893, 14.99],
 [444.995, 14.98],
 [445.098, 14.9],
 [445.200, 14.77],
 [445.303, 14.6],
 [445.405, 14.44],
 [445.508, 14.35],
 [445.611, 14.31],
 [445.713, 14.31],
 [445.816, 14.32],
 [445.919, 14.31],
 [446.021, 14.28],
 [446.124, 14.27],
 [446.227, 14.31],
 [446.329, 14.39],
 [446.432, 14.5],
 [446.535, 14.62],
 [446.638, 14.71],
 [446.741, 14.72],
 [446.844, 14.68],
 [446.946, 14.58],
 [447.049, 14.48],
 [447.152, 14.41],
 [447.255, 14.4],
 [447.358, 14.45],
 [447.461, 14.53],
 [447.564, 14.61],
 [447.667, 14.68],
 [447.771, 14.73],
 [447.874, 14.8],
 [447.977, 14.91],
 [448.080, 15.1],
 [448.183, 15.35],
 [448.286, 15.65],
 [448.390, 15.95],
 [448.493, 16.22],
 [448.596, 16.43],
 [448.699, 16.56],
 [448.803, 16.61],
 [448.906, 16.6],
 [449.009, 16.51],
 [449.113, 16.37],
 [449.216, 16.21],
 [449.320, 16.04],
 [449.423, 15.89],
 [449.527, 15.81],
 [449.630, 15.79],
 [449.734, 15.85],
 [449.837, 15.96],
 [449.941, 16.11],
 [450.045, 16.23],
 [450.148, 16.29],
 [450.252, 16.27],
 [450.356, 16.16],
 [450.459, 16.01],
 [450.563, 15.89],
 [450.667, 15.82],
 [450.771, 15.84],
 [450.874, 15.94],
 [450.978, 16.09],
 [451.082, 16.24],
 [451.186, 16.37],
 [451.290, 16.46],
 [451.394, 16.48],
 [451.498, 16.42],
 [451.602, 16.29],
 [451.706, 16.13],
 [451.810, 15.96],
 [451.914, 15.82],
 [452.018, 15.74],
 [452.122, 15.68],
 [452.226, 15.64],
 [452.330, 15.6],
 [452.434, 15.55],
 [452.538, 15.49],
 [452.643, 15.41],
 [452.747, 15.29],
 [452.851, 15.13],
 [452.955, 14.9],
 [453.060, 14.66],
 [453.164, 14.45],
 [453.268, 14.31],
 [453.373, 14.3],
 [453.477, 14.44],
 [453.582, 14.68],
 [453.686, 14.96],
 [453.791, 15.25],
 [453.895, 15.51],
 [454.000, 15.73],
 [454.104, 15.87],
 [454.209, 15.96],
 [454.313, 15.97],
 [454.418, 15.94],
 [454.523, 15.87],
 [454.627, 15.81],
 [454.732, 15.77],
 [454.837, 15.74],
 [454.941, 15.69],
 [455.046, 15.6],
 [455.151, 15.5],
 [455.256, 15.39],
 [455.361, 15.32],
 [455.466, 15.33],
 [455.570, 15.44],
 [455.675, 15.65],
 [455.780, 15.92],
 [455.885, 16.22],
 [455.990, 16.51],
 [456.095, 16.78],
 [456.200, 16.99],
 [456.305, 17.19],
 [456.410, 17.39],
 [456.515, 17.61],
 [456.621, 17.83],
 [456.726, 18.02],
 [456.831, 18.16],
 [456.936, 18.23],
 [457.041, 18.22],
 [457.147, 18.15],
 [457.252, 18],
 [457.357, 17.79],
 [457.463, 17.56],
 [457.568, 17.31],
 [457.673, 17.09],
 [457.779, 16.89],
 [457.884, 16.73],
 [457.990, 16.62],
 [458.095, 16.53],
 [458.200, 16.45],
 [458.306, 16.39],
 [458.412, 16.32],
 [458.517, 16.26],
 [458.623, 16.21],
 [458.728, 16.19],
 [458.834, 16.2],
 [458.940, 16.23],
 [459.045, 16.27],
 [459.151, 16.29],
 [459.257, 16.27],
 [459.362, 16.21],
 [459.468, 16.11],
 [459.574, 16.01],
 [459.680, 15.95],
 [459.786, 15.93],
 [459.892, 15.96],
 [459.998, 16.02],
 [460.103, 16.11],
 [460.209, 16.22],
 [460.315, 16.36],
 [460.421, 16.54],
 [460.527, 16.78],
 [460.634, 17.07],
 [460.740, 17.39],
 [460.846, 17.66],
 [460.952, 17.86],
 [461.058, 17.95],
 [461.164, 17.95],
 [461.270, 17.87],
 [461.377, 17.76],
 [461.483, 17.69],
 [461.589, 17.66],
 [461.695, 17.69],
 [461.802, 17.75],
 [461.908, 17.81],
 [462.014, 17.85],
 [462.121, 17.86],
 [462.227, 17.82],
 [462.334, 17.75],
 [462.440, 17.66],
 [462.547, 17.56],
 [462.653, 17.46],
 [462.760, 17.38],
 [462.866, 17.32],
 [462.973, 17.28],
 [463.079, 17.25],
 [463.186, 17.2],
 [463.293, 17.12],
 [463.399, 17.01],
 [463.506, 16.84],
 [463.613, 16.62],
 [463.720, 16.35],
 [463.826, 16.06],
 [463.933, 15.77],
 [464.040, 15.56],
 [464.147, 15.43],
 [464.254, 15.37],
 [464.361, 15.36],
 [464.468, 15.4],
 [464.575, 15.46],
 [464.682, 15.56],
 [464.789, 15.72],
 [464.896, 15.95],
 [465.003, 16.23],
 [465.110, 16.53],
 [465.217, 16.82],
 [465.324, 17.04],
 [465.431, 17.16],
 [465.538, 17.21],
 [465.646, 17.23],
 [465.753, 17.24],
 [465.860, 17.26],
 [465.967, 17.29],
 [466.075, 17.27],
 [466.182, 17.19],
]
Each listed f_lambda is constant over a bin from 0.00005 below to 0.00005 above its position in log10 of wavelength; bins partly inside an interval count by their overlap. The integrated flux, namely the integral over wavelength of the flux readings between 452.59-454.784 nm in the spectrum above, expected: 33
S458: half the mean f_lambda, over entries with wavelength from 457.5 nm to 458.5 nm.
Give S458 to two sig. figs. 8.4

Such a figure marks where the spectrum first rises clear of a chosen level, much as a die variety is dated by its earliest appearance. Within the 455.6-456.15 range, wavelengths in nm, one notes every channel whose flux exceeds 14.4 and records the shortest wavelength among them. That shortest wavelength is 455.675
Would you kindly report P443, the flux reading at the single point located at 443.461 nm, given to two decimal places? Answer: 13.92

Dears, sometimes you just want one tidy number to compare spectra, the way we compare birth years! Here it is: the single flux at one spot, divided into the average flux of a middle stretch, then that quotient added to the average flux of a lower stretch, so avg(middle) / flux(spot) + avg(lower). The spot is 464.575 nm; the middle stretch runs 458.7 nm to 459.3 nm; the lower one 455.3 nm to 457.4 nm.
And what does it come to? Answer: 18.1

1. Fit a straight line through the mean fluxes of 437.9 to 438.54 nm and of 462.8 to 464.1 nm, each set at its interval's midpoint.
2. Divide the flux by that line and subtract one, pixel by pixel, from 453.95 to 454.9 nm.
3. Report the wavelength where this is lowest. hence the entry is 454.837 nm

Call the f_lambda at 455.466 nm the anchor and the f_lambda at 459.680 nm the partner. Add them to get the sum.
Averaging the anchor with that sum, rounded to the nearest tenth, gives 23.3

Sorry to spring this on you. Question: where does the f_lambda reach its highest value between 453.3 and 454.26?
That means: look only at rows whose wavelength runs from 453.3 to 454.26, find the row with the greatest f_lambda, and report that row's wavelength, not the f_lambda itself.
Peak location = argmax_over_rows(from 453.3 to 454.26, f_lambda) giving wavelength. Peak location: 454.209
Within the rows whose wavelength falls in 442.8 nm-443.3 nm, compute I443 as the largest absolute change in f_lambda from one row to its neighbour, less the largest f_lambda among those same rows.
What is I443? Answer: -14.7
